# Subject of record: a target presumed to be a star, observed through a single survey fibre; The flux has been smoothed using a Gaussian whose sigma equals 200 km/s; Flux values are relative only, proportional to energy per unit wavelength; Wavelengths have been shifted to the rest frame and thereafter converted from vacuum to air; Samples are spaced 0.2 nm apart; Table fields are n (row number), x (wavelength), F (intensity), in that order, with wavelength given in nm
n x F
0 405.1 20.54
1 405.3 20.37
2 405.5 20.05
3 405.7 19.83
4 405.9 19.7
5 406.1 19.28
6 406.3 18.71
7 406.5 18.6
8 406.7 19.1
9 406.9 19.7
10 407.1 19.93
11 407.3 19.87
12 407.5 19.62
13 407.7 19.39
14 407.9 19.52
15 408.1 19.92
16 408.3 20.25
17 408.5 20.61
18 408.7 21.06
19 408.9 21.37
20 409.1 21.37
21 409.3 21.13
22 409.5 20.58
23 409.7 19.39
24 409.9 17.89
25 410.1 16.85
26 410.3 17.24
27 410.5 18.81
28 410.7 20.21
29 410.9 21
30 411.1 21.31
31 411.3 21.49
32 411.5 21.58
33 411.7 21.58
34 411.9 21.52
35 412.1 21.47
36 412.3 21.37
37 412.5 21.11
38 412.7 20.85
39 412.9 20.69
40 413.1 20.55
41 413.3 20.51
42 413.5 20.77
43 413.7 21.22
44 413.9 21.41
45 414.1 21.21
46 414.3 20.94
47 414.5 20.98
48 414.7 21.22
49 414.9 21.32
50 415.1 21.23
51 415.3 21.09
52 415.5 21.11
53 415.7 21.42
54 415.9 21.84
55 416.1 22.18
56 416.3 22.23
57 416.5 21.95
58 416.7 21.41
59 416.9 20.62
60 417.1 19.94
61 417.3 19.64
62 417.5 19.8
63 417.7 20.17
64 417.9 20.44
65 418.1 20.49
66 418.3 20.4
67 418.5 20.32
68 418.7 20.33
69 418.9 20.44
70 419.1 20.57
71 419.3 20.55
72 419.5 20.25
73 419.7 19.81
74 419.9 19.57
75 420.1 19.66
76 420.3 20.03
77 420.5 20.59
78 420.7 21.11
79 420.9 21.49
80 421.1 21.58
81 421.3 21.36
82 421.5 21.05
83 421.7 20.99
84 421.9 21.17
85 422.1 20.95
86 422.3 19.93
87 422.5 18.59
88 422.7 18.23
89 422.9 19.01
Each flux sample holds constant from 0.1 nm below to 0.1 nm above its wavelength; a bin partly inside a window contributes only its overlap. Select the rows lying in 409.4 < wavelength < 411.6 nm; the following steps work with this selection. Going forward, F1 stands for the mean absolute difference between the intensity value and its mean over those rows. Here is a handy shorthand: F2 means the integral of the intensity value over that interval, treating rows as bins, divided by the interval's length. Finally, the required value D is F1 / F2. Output 0.075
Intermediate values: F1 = 1.5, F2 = 19.7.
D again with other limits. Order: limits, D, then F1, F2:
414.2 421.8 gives 0.029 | 0.6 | 20.8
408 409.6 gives 0.021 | 0.4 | 20.8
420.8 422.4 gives 0.016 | 0.3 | 21.1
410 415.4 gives 0.036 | 0.8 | 20.7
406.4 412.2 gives 0.053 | 1.1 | 20.1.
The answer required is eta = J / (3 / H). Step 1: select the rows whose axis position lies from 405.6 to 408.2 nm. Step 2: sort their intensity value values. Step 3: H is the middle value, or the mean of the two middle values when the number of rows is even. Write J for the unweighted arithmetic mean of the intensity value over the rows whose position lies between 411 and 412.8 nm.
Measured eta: 140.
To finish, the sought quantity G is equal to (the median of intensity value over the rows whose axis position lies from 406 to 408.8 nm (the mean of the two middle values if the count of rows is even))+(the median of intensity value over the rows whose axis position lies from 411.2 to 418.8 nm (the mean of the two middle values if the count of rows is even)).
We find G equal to 40.8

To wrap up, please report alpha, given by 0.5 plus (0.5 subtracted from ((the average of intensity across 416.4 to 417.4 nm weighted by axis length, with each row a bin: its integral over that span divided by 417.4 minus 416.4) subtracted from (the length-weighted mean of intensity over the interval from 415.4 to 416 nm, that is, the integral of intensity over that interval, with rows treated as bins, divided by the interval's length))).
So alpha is 0.7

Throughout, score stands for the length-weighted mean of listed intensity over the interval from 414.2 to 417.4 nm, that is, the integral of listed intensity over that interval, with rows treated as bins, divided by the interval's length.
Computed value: 21.2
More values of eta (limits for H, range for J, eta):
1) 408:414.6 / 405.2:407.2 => 137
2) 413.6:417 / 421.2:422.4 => 148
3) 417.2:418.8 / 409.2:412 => 136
